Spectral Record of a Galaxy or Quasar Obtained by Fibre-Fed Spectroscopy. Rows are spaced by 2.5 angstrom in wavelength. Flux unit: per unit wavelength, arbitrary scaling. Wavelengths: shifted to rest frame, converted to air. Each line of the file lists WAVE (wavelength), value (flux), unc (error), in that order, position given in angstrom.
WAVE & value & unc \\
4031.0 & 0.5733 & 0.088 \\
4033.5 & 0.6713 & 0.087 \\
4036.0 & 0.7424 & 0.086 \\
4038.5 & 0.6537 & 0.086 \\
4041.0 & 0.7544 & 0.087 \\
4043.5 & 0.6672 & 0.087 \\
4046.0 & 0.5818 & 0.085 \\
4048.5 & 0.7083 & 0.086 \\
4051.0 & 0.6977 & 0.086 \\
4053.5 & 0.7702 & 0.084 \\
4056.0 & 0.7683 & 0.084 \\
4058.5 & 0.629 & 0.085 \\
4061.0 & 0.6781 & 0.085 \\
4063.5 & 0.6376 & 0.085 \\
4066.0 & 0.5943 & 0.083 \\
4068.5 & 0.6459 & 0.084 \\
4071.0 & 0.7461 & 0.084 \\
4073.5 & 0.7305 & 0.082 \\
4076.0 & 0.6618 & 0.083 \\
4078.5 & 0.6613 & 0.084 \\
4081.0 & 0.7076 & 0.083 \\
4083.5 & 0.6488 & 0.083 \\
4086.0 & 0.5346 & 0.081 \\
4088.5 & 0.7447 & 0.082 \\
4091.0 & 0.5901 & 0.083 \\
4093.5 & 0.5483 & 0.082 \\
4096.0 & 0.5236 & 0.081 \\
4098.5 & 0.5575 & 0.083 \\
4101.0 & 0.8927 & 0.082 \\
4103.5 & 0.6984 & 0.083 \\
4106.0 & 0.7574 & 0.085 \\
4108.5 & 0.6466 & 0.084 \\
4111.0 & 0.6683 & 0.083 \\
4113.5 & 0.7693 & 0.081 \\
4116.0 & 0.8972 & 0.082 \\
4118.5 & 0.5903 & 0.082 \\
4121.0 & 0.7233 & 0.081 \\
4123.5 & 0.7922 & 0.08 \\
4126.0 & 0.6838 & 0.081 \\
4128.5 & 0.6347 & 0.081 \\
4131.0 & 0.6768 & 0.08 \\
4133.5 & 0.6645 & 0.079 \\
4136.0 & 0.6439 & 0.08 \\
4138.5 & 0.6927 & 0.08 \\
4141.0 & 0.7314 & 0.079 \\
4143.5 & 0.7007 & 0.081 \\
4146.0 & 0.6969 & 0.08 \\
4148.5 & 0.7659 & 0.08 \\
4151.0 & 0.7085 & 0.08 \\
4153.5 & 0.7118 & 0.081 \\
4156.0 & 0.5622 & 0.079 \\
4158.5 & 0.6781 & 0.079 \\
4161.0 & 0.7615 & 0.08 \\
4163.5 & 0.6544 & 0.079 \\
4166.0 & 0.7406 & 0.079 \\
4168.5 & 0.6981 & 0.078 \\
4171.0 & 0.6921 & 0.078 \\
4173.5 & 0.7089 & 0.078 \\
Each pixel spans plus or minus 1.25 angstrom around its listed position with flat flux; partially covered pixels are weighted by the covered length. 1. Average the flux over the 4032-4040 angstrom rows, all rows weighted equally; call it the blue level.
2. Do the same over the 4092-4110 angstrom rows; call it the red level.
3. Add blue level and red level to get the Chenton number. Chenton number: 1.35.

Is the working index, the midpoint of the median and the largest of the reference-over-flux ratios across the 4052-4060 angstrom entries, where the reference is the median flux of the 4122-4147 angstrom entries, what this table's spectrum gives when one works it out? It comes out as 1.00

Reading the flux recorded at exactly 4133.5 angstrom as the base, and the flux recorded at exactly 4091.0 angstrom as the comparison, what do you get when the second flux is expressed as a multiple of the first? 0.89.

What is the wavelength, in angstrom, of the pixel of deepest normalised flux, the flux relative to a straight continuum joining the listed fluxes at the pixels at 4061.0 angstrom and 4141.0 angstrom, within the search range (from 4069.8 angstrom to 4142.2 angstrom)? 4096.0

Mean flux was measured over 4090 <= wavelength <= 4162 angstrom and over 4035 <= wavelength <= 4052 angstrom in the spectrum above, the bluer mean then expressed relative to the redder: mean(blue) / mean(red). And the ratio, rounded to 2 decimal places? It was 1.00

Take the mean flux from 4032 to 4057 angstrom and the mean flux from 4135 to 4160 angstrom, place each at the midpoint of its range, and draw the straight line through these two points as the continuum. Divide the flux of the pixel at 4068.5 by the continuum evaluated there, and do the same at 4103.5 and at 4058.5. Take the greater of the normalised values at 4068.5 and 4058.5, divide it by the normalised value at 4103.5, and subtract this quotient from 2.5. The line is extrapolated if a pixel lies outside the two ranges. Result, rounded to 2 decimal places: 1.58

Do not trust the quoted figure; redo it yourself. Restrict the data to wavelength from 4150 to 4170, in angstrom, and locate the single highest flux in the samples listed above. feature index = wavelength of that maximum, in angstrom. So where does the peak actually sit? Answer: 4161.0 angstrom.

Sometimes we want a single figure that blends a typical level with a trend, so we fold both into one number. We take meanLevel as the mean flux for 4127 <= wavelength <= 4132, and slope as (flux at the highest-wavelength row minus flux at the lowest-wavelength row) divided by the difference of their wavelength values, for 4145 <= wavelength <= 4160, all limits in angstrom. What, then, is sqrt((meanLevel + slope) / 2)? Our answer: 0.572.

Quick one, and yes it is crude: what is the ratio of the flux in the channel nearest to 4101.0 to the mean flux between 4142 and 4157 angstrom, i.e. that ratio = 1.29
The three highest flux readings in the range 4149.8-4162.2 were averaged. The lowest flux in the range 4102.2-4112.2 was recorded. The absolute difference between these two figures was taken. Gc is 0.081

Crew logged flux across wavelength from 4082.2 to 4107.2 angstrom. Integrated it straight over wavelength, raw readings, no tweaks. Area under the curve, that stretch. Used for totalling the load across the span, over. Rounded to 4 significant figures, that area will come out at 16.24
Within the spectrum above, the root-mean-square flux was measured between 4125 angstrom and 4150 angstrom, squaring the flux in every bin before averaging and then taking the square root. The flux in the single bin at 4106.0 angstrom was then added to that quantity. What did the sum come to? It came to 1.45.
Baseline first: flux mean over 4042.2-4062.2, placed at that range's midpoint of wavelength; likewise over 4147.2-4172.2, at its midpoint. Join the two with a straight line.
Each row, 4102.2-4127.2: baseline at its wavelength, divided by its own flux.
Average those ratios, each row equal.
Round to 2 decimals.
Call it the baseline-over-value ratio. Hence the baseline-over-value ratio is 0.97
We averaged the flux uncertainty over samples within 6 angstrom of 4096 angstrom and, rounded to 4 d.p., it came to 0.0822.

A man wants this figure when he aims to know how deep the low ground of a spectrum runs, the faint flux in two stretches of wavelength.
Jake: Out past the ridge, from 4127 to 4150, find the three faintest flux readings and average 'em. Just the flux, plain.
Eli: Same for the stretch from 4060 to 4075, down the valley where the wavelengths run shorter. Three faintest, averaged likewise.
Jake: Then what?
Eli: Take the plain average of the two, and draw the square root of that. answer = 0.798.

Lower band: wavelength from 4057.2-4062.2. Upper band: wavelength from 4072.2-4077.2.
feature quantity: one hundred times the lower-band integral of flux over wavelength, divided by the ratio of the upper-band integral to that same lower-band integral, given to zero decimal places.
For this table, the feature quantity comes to 307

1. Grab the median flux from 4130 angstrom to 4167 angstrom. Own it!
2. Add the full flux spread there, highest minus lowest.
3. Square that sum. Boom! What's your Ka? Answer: 0.81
